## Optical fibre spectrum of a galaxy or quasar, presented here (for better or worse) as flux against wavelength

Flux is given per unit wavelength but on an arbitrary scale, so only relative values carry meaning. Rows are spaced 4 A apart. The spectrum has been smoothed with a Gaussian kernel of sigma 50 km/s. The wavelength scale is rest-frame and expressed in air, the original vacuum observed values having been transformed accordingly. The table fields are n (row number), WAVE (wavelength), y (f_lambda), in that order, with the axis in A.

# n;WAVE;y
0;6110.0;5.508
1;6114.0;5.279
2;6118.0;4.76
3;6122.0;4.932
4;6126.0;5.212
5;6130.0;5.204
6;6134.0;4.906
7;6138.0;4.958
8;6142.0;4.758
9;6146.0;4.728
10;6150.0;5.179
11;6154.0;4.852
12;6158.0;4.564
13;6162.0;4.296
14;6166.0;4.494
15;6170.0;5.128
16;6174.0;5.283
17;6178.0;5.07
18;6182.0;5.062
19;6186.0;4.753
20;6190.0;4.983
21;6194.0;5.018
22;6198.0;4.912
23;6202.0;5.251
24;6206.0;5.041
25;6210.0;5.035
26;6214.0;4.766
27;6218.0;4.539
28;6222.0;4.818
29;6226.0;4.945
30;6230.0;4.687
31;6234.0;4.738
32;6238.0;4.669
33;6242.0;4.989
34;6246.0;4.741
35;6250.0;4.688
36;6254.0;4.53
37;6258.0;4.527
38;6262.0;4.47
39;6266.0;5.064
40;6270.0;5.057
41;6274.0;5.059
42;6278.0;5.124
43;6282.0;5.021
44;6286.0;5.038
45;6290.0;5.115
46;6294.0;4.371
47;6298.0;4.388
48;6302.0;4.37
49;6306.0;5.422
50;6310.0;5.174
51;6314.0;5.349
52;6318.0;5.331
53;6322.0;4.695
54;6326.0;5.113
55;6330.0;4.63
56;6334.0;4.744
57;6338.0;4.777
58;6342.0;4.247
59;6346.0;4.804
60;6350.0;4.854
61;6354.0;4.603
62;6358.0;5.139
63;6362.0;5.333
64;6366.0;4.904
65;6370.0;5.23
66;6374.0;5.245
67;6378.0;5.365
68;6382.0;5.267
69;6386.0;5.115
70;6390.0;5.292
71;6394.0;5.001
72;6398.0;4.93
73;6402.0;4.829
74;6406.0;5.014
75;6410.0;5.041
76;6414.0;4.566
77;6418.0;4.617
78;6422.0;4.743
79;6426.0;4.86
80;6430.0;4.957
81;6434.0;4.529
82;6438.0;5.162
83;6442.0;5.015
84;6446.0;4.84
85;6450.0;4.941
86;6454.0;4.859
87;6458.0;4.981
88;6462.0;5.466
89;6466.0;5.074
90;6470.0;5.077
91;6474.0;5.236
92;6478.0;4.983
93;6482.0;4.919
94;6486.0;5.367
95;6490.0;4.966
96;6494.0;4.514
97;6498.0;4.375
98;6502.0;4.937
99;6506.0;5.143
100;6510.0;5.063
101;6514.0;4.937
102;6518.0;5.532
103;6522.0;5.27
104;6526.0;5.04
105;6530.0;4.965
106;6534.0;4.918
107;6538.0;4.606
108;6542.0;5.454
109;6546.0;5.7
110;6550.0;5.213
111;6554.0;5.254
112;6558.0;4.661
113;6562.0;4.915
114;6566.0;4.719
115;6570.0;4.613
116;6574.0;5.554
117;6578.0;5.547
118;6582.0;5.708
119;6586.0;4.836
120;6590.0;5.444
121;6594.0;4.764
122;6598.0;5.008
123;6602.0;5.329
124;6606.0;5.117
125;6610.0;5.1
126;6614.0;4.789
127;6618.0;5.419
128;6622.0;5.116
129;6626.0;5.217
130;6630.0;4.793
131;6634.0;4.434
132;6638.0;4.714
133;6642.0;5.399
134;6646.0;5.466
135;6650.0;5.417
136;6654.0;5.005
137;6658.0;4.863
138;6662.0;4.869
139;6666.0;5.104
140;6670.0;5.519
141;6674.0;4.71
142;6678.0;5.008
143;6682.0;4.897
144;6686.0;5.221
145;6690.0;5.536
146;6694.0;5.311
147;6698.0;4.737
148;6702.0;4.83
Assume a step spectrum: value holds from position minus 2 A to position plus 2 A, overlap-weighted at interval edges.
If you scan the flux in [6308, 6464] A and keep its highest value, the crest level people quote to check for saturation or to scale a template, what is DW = 5.466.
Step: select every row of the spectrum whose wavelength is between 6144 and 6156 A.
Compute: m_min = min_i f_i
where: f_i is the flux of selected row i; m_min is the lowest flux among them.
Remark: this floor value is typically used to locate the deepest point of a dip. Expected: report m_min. 4.728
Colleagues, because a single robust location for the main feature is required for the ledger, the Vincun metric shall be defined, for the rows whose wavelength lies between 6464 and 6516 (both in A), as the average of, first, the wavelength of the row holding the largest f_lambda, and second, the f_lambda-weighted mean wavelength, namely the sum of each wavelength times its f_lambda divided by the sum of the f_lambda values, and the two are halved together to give 6487.9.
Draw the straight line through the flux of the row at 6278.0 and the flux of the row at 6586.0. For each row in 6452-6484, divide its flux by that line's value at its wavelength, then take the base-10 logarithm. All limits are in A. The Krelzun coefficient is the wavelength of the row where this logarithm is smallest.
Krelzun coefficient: 6454.0 A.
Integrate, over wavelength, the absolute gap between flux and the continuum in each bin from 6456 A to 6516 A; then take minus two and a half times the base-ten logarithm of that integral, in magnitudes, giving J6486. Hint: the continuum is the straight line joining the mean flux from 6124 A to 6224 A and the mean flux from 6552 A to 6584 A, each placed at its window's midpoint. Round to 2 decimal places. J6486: -2.69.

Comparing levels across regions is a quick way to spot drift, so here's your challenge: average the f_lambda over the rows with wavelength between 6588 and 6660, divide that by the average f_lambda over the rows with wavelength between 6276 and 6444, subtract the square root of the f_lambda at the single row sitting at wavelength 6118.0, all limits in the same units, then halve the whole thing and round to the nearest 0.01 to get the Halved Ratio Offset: -0.58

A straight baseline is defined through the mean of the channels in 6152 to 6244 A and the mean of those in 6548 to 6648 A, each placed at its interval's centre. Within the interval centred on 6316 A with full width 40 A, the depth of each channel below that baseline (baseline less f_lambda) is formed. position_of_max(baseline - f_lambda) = 6302.0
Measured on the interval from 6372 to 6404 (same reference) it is 6402.0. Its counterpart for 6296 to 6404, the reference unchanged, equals 6342.0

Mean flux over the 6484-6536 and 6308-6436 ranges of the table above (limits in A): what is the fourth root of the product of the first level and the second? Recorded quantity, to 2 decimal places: 2.23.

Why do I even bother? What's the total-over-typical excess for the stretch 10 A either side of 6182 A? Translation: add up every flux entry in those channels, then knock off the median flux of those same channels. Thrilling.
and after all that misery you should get 20.1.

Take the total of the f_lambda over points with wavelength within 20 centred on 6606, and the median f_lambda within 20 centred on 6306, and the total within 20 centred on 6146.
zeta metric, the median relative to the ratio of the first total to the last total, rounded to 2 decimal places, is 5.00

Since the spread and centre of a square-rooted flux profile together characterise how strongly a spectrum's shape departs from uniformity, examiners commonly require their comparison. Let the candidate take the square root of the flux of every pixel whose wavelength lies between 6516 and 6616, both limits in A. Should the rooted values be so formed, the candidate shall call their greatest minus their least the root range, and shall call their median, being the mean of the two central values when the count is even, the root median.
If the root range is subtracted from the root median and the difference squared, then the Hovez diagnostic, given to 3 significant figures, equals 4.06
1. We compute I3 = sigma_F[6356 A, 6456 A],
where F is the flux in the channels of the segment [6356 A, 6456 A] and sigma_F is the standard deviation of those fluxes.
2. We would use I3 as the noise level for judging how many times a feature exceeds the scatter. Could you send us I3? 0.23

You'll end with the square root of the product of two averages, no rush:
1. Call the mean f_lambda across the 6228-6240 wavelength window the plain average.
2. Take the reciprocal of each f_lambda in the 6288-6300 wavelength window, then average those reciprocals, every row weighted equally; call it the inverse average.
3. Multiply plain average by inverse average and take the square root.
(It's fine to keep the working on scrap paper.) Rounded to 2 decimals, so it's 1.01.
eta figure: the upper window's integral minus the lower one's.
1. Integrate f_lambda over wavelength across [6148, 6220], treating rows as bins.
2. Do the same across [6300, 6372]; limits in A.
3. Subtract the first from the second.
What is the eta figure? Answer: 2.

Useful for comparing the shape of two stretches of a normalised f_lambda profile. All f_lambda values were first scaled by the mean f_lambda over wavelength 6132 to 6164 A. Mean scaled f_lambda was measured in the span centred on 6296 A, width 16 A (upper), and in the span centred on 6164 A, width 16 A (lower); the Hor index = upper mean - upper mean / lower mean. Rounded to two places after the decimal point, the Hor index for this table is -0.03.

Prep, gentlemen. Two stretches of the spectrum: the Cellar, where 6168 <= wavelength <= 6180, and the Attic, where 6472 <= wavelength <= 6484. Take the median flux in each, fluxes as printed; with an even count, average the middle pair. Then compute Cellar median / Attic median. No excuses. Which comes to 1.03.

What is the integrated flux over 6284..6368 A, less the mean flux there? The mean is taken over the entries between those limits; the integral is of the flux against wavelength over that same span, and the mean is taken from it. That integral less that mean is 405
